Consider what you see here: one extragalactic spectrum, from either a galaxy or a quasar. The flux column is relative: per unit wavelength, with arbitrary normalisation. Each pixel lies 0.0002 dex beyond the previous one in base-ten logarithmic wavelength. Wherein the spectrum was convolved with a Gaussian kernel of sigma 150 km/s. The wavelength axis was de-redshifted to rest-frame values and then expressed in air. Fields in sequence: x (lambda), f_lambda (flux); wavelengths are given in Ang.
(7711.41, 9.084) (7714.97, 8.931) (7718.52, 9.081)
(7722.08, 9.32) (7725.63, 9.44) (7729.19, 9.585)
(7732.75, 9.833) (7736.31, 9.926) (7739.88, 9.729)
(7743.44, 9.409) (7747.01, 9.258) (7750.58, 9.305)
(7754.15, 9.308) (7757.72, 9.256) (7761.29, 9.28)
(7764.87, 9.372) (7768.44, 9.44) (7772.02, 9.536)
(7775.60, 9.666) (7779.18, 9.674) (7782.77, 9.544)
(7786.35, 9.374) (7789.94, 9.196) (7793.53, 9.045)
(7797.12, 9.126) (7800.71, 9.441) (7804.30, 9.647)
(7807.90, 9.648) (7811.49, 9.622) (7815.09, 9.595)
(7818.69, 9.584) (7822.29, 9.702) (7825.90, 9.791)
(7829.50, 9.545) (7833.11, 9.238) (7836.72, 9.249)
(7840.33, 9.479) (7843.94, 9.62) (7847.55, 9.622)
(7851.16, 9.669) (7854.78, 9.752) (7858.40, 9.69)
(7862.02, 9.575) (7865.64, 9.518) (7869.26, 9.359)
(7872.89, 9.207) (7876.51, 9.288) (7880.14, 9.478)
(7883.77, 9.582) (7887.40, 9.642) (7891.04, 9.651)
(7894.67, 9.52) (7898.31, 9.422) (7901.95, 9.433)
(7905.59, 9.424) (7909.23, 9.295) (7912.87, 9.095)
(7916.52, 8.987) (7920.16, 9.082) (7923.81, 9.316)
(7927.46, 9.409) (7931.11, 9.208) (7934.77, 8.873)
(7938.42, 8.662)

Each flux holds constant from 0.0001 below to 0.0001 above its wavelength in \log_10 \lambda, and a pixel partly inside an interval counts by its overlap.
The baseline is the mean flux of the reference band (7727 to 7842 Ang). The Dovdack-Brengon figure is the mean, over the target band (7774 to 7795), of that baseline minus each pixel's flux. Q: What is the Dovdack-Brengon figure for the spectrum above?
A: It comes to 0.06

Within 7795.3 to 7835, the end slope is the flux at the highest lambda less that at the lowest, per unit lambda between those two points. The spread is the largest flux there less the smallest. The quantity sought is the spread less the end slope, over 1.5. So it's 0.441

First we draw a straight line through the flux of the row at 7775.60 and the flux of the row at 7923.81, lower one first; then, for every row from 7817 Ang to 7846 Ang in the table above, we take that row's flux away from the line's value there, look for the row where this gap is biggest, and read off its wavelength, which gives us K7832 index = 7833.11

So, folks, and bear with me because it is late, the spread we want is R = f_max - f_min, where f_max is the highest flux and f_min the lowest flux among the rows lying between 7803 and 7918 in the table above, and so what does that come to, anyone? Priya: 0.80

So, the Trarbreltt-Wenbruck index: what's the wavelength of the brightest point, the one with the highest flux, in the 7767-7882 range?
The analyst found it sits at 7825.90 Ang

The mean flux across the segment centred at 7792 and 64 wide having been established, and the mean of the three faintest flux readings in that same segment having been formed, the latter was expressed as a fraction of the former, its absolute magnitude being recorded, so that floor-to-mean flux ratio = 0.963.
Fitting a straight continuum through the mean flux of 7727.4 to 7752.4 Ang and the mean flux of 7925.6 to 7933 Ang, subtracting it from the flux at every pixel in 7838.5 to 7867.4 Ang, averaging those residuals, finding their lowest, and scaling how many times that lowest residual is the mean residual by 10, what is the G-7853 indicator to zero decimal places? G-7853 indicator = 2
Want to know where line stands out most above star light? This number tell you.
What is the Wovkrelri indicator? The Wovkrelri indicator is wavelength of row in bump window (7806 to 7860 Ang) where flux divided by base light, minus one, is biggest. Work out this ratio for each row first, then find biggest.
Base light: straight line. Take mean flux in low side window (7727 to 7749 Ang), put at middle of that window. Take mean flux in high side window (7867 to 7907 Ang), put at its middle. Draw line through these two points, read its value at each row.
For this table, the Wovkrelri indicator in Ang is 7825.90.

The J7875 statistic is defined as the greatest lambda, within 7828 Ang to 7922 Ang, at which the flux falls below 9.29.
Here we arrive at 7920.16 Ang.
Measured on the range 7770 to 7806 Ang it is 7797.12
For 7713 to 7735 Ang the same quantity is 7718.52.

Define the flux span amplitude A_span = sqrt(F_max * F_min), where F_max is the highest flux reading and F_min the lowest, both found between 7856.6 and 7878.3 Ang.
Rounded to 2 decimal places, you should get 9.45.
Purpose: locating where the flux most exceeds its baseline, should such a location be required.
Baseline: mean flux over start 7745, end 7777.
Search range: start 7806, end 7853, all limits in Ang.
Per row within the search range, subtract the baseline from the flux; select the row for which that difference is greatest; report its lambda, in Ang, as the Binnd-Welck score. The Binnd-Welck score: 7825.90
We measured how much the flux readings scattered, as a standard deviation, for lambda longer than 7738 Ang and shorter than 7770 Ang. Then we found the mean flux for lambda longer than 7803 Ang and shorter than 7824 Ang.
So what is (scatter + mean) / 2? 4.89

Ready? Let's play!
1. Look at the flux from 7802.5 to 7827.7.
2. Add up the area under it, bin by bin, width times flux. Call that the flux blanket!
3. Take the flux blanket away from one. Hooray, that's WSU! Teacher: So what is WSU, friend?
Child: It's -242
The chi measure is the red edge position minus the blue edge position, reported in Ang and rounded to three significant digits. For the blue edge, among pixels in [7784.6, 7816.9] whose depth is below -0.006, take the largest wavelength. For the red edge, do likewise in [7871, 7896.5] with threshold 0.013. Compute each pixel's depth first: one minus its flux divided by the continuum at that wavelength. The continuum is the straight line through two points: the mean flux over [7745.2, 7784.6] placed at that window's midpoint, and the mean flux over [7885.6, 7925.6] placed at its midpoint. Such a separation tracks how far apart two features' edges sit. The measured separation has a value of 79.6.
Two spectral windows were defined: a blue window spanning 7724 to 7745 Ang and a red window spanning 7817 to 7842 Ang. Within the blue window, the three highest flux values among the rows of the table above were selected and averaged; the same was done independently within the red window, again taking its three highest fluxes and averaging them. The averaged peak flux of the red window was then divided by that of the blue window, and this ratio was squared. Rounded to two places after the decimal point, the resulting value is 0.97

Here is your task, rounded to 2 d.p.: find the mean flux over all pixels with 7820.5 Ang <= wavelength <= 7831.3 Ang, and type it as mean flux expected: 9.68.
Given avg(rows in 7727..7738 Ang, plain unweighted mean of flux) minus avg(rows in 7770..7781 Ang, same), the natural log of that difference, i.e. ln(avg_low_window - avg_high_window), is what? -1.9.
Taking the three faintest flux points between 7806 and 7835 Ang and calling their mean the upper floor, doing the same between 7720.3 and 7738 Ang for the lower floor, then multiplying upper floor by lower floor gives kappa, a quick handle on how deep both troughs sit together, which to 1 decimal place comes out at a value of 89.3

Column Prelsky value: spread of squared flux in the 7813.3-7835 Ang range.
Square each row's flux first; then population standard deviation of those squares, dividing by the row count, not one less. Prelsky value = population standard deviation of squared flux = 3.3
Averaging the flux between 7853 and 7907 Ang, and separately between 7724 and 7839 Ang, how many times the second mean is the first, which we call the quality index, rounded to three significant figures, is 1.00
